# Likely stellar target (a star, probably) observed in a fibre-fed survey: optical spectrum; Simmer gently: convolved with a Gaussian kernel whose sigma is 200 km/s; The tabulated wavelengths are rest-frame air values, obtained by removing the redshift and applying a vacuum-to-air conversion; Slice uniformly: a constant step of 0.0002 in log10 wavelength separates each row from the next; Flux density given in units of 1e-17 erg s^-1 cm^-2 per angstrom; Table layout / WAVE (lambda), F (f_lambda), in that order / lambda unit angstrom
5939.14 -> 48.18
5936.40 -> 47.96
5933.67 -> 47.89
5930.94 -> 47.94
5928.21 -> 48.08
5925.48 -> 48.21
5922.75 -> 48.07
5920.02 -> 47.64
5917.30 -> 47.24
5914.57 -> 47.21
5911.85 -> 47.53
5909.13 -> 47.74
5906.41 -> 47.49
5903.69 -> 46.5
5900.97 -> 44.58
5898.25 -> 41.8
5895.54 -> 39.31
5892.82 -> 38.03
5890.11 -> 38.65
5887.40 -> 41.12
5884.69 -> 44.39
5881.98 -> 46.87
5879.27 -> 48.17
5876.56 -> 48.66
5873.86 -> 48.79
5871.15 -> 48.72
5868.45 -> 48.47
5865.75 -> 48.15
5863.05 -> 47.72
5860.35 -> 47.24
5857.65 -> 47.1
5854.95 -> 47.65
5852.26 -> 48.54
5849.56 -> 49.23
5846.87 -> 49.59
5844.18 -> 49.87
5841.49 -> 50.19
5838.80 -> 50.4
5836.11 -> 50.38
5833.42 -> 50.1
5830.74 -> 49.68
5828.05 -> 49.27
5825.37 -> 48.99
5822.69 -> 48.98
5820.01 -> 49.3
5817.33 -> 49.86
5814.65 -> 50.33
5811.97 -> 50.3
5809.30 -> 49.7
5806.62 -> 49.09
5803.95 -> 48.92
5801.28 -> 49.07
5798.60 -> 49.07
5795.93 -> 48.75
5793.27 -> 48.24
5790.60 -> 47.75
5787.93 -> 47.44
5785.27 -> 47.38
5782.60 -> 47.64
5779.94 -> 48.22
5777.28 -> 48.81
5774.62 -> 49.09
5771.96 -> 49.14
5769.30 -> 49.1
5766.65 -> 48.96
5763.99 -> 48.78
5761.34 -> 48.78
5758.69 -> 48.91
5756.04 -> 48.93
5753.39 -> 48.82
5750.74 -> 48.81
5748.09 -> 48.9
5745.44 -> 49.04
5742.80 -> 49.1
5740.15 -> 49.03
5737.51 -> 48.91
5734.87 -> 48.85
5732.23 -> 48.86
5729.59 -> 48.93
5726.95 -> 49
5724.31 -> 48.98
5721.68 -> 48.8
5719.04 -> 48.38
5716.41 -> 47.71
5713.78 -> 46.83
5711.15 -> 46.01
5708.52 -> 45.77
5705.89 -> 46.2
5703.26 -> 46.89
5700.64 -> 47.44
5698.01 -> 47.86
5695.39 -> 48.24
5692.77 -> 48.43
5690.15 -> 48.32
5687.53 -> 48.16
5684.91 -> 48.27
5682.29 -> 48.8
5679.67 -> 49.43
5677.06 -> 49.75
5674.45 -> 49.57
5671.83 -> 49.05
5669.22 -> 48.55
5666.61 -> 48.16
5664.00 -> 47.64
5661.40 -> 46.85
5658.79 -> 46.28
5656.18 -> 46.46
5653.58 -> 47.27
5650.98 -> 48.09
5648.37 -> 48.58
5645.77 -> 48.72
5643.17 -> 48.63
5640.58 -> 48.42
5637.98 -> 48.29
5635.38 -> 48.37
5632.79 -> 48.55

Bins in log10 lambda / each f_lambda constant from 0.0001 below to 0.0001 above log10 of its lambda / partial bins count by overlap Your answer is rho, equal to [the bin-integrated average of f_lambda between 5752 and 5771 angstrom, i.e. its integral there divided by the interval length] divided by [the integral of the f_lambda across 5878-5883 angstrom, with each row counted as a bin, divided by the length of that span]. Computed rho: 1.03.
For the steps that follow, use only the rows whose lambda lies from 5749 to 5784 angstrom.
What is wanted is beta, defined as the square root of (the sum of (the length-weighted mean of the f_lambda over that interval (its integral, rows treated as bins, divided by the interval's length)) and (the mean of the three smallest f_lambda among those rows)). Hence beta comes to 9.85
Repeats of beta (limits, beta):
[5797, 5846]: 9.93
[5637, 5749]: 9.70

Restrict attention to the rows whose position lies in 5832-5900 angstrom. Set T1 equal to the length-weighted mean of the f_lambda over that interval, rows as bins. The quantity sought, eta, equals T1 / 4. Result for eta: 11.7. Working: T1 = 46.7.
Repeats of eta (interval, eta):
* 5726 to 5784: 12.2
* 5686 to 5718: 11.8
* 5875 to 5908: 11.0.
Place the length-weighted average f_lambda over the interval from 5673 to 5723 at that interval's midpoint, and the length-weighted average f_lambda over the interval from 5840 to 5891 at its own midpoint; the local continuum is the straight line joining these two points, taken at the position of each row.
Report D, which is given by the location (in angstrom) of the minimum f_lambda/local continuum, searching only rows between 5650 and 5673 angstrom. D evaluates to 5658.79 angstrom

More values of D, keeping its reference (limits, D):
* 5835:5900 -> 5892.82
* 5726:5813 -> 5785.27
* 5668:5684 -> 5669.22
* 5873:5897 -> 5892.82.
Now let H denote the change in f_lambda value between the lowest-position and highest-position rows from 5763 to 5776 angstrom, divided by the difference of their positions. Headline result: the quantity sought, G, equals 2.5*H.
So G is 0.07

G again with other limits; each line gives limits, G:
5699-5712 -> -0.34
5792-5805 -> 0.16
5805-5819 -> 0.18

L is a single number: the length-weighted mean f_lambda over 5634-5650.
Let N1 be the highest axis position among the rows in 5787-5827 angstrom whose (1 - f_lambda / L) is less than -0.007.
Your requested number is 5825.37 angstrom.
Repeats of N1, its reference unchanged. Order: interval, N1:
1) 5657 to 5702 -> 5679.67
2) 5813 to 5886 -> 5849.56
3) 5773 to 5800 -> 5798.60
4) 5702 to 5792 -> 5774.62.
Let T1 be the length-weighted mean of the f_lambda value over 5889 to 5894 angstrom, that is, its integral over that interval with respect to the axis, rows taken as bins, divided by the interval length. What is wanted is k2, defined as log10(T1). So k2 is 1.58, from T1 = 38.4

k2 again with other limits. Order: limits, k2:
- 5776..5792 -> 1.68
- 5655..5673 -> 1.68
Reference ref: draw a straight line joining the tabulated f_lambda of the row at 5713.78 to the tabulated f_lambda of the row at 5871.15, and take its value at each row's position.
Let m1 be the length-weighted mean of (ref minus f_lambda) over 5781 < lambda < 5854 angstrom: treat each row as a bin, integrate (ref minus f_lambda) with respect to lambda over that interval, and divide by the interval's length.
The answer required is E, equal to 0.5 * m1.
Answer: -0.6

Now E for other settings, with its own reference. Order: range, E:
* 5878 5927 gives 2.0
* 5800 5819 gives -0.8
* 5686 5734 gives -0.5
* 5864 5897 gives 1.9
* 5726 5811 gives -0.6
